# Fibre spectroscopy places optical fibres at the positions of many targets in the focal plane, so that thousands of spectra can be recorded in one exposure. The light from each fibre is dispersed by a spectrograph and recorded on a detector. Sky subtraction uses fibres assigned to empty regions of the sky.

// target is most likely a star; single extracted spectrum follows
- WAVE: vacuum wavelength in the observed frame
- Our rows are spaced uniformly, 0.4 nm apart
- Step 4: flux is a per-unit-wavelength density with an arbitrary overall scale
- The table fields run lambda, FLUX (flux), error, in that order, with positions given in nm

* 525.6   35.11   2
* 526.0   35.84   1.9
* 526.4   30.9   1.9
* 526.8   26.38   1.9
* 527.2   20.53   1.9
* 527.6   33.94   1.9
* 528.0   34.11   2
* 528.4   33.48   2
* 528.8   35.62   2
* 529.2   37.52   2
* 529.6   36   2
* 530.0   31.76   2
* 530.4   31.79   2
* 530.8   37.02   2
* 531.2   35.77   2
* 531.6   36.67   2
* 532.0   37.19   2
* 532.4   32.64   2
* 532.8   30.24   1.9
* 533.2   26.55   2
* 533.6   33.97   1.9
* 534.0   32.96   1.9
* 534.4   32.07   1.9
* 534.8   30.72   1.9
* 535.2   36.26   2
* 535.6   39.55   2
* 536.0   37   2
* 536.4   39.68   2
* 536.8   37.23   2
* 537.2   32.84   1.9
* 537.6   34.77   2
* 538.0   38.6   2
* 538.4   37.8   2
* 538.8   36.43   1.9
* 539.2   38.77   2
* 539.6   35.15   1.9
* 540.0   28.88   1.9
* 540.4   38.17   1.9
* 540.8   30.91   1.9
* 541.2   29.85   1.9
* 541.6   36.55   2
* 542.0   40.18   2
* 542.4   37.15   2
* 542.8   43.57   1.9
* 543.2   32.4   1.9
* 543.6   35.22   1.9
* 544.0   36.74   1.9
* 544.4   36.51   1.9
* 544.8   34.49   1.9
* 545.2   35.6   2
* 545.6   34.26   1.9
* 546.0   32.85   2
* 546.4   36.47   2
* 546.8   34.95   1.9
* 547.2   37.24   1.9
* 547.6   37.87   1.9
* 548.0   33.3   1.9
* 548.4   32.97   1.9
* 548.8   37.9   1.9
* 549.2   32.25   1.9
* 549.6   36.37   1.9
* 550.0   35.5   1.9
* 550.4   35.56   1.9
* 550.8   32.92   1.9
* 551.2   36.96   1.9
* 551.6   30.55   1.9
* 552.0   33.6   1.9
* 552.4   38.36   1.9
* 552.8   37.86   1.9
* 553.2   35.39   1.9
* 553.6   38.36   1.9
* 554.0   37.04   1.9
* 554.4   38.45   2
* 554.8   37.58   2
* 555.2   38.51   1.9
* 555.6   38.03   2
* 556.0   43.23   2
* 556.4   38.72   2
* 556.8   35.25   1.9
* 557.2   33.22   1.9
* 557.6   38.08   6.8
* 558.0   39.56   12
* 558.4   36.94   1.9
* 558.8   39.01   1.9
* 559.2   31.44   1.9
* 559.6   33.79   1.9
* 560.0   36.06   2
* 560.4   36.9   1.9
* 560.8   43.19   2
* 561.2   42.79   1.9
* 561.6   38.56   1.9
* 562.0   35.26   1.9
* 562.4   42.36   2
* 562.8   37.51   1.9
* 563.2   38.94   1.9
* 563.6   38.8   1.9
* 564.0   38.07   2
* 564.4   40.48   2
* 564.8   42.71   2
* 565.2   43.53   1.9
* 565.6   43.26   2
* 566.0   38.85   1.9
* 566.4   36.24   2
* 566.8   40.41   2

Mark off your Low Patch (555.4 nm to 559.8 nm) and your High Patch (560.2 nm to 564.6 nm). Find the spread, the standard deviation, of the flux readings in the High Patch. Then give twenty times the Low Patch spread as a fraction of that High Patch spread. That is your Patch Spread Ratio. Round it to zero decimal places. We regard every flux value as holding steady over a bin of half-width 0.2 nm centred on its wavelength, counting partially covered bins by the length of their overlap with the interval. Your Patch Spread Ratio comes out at 26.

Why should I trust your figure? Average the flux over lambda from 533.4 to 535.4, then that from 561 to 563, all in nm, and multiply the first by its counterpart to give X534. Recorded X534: 1304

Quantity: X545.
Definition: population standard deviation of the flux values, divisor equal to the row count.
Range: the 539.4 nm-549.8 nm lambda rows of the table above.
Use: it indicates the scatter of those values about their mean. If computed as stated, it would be 3.13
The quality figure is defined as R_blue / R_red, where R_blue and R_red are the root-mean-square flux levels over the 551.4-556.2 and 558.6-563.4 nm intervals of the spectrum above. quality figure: 0.980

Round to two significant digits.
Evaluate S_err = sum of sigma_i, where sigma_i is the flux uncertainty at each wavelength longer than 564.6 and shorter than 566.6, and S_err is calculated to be 9.8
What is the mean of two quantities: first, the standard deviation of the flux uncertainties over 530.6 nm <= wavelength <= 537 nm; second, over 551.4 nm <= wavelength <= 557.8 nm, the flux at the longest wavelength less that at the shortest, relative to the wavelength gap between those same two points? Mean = 0.65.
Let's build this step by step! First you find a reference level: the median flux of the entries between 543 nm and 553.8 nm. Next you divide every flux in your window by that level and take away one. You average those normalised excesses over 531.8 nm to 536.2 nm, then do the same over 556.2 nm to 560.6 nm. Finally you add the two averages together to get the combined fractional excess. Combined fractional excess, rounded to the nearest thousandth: -0.033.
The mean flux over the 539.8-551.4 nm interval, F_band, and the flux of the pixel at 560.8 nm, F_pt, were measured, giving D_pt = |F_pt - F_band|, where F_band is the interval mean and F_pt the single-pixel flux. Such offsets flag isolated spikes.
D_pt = 7.9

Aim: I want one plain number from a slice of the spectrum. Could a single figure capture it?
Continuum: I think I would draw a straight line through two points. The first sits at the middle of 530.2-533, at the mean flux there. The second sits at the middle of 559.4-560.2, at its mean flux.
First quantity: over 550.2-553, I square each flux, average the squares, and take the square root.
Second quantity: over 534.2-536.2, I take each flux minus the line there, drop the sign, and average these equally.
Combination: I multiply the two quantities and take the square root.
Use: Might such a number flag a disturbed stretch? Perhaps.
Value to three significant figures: 10.4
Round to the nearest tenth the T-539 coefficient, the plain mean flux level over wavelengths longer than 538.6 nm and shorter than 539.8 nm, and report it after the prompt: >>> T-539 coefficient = 36.8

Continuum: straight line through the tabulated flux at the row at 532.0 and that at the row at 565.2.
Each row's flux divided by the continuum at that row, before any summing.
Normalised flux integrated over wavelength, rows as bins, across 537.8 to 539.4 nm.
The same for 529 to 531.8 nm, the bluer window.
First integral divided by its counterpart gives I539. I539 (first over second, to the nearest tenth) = 0.6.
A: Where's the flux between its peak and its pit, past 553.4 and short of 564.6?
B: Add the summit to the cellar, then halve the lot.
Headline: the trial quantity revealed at 37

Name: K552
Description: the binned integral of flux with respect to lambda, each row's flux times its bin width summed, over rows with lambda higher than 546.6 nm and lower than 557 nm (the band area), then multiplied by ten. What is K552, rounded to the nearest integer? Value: 3779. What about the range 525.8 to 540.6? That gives 5059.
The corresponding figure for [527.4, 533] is 1935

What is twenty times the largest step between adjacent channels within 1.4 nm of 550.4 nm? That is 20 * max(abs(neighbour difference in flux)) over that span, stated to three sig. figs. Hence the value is 128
